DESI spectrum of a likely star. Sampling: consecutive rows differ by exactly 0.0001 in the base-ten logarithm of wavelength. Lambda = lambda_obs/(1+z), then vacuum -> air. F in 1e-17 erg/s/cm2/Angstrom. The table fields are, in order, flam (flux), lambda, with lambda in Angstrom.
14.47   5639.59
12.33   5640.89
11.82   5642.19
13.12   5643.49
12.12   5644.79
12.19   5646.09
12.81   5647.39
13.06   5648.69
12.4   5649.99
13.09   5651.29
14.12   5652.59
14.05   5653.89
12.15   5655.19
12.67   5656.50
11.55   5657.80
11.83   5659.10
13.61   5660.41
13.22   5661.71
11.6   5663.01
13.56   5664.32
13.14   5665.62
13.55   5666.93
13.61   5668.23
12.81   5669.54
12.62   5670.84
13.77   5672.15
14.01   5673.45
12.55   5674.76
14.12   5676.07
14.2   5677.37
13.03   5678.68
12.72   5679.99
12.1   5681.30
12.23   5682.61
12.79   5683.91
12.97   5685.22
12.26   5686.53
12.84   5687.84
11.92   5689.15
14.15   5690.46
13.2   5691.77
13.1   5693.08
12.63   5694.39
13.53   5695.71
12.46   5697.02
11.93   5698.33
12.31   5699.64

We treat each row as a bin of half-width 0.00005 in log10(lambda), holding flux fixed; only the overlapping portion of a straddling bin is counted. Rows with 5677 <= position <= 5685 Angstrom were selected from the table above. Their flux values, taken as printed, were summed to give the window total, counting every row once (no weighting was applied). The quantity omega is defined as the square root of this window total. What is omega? 8.78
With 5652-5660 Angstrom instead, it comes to 8.74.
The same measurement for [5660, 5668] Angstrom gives 8.87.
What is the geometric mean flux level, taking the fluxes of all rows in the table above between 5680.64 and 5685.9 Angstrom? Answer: 12.5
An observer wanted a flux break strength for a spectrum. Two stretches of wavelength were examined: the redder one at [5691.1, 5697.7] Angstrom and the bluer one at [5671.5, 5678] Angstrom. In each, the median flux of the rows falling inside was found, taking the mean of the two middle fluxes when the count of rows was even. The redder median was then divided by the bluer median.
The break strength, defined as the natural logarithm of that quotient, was -0.07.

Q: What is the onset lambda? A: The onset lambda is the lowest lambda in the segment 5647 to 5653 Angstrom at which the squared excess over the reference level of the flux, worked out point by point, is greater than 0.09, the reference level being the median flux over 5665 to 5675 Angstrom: 5647.39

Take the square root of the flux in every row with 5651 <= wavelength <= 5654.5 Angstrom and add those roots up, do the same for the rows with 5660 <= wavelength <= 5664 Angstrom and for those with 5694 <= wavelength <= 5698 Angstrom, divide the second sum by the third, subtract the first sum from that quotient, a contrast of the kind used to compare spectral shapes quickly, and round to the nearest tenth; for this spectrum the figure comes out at -10.1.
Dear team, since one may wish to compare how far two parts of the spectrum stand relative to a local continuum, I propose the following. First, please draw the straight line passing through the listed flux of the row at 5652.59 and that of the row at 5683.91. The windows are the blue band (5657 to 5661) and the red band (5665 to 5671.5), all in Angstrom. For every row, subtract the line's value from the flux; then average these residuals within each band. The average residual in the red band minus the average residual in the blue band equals 1.2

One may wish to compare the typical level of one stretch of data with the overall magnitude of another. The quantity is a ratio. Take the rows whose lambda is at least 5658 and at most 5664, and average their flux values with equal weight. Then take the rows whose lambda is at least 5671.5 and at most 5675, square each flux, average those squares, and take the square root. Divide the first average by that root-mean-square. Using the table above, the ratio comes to 0.93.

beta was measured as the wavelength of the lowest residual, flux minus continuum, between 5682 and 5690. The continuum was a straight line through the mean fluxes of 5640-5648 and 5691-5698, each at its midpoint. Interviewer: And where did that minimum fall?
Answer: 5689.15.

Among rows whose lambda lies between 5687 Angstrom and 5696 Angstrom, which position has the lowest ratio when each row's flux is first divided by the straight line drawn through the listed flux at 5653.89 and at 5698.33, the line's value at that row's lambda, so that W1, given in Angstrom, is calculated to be 5689.15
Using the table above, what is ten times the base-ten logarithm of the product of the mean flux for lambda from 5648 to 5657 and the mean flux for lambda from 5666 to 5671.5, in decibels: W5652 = 22.4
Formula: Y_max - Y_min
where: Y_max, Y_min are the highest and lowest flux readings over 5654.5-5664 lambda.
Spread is 2.06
